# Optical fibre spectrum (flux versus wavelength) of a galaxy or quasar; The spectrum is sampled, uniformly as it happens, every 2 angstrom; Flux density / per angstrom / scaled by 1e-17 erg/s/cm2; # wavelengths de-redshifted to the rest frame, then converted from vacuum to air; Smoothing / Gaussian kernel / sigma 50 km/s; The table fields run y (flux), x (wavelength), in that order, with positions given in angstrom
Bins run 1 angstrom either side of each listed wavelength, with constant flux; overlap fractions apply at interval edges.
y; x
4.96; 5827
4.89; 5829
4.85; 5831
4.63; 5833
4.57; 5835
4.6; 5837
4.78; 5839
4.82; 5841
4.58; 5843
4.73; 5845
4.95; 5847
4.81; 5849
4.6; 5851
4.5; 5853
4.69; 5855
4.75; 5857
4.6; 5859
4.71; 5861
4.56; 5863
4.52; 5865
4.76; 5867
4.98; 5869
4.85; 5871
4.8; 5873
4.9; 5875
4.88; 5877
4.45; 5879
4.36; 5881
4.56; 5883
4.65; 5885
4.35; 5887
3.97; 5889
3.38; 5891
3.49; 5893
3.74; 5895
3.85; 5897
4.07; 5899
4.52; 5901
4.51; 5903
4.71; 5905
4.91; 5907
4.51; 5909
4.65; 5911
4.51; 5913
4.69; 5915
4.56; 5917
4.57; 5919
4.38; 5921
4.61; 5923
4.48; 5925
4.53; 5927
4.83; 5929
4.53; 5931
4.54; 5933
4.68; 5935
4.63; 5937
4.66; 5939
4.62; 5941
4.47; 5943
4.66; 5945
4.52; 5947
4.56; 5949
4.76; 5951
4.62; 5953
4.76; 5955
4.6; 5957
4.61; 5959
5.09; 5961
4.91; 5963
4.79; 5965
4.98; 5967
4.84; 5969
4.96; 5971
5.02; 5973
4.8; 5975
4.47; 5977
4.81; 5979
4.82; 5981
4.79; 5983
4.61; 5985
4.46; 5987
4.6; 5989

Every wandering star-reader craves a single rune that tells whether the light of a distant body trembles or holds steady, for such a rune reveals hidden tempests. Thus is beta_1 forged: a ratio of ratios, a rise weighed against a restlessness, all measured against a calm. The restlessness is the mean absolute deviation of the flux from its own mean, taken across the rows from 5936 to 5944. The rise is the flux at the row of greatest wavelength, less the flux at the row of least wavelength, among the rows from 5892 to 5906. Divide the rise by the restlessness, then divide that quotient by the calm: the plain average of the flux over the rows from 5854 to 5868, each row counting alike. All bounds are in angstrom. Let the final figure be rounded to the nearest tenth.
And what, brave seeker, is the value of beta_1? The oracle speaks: 4.2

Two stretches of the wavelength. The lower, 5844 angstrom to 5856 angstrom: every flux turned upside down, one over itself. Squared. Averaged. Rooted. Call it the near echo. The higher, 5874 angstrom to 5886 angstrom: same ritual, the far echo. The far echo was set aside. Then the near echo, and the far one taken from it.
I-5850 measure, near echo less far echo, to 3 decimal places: -0.004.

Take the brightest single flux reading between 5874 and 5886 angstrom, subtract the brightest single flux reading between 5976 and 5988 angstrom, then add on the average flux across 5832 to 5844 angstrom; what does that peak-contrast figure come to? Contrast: 4.74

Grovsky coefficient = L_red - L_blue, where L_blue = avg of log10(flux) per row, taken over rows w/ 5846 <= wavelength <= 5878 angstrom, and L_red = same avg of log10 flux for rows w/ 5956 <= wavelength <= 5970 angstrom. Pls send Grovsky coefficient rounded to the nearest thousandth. 0.008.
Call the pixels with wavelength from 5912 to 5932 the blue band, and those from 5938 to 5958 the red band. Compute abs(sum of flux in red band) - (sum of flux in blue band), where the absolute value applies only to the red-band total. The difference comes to 1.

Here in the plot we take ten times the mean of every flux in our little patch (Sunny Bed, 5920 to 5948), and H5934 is 45.8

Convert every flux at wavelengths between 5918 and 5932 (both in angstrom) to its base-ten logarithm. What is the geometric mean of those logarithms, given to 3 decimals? 0.659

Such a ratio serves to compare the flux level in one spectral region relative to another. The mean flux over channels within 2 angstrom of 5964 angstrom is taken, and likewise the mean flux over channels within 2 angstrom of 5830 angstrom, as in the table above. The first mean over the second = 1.00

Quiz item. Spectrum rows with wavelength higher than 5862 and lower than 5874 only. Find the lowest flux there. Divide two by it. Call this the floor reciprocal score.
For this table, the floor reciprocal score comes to 0.442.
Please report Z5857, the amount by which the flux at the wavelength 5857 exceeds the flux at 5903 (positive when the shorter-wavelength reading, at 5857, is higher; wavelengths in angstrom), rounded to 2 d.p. 0.24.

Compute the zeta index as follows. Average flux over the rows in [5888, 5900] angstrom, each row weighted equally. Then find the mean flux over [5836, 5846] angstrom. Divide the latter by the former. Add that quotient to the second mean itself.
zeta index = 5.96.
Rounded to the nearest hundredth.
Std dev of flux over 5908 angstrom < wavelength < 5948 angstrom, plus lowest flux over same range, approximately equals 4.48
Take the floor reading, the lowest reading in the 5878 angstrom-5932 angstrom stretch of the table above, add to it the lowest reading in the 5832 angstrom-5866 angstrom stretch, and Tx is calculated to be 7.9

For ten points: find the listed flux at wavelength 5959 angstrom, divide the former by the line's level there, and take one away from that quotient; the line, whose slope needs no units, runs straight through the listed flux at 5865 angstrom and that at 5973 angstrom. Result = -0.070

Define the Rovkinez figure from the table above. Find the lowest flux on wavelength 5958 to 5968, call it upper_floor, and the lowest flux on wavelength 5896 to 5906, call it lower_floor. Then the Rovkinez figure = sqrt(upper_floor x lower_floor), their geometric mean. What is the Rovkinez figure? 4.21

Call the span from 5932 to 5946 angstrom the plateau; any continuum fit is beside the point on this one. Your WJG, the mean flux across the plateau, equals 4.61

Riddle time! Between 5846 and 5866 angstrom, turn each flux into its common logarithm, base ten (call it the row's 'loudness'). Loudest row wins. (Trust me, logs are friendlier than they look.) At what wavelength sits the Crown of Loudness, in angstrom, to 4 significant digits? 5847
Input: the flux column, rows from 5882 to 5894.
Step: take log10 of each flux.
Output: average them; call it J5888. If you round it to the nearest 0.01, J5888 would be 0.61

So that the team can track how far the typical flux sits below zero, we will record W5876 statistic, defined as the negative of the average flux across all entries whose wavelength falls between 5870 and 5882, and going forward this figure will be -4.71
